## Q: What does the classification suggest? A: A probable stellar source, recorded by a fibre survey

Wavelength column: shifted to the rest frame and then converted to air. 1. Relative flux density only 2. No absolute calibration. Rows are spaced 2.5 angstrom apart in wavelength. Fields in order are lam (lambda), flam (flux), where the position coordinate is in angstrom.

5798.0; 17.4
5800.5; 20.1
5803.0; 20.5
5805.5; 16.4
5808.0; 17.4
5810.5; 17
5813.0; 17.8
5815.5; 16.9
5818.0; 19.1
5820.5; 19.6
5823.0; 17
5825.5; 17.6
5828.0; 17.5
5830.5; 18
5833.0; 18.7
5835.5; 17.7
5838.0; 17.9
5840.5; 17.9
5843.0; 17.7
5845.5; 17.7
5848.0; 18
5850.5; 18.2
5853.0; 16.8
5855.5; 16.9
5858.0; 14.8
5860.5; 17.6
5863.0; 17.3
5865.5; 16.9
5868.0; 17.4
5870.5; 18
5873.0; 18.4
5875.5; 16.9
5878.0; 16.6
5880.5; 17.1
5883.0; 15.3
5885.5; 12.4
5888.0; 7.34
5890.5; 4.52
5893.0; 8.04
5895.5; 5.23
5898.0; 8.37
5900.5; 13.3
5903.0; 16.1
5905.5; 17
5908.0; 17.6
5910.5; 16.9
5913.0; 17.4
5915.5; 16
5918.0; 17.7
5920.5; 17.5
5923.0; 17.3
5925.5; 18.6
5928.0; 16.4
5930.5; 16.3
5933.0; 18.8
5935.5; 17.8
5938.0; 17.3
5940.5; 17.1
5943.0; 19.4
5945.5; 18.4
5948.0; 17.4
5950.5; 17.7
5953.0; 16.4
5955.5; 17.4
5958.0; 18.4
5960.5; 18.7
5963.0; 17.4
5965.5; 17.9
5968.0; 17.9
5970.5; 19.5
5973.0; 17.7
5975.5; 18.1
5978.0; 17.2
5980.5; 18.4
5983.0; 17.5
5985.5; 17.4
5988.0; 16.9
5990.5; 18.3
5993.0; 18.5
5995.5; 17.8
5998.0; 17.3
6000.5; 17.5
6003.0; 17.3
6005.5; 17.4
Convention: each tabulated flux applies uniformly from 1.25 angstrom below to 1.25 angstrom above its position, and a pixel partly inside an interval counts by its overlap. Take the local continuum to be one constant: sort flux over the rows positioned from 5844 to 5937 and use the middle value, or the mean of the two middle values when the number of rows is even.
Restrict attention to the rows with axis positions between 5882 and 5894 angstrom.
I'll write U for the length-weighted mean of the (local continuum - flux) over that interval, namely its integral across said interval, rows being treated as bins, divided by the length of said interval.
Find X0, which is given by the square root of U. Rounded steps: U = 7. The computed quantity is 2.7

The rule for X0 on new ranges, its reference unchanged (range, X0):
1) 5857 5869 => 0.3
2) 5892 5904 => 2.6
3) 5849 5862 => 0.1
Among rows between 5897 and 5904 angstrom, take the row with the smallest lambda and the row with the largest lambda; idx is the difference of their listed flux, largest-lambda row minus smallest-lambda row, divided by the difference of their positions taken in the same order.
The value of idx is 1.55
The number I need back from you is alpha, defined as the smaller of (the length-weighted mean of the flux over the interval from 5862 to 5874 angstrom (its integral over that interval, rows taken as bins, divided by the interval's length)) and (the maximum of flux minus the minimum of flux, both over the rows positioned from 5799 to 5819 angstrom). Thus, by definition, 4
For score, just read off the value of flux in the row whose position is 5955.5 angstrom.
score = 17.4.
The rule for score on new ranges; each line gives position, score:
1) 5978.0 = 17.2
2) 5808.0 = 17.4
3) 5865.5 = 16.9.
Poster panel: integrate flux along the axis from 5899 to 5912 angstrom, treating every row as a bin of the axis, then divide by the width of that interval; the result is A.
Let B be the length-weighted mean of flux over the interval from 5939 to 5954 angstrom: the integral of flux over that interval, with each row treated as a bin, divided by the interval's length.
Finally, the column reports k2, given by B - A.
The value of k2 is 1.7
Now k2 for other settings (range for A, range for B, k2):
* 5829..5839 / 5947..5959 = -0.6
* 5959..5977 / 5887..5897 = -11.9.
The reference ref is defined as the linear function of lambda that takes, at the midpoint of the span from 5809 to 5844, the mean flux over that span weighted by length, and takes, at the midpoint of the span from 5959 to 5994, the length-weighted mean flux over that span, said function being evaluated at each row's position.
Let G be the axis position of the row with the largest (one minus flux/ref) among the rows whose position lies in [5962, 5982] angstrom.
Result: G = 5978.0 angstrom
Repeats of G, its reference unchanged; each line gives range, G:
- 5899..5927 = 5900.5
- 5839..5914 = 5890.5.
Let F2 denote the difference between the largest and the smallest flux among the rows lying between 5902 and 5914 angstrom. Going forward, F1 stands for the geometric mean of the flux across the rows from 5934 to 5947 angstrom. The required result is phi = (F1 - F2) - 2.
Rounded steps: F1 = 18.0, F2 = 1.5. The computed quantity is 14.5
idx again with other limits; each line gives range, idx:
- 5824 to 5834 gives 0.15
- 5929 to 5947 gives 0.14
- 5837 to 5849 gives 0.01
